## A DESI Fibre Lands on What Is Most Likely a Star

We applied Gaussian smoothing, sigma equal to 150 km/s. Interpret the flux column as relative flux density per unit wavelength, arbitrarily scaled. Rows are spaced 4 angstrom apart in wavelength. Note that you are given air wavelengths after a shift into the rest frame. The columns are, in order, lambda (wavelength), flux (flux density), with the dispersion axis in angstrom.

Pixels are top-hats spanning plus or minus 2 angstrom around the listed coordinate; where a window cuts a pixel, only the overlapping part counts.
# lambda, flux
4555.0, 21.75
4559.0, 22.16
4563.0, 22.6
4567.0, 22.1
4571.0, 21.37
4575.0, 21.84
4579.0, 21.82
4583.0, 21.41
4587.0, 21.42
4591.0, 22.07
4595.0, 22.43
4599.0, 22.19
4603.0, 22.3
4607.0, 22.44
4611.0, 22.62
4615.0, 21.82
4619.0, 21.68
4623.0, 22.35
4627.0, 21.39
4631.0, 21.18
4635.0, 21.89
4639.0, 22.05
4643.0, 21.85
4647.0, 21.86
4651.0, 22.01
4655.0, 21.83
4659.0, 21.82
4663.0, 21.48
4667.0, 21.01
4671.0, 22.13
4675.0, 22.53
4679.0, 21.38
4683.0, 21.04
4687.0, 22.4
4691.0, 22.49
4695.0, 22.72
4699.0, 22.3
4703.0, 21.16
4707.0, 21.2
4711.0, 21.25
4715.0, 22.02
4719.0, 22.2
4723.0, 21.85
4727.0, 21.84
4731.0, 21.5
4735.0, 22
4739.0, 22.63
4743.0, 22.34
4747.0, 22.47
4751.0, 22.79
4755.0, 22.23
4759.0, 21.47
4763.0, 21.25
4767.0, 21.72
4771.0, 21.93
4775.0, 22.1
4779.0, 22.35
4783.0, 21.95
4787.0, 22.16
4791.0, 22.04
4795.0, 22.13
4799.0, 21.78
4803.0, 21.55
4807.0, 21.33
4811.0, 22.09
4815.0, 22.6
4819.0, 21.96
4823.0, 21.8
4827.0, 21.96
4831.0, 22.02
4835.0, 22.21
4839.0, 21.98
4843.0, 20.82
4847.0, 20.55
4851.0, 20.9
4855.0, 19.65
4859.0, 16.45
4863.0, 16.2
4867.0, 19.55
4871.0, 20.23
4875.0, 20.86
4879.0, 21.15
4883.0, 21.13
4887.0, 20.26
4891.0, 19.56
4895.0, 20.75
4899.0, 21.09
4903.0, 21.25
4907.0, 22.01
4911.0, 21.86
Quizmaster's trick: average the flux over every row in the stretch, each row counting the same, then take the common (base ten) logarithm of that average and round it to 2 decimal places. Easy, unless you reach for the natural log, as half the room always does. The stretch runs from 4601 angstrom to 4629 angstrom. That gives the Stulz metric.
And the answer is 1.34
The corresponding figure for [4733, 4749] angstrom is 1.35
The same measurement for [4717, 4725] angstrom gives 1.34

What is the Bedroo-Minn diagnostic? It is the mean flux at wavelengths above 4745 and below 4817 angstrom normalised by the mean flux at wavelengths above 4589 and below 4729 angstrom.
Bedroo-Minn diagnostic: 1.00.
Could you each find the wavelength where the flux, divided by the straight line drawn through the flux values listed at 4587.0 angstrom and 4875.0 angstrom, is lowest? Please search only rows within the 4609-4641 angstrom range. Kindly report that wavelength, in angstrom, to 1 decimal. 4631.0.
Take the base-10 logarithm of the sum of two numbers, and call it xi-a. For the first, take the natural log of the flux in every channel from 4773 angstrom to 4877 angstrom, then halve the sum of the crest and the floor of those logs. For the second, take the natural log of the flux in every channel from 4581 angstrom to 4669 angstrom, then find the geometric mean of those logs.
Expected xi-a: 0.781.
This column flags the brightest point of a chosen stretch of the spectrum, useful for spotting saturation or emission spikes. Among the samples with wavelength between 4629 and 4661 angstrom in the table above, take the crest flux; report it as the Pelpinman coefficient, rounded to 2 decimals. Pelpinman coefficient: 22.05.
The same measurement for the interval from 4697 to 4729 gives 22.30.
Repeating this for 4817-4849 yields 22.21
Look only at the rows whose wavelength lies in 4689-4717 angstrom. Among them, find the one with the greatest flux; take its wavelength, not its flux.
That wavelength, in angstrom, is 4695.0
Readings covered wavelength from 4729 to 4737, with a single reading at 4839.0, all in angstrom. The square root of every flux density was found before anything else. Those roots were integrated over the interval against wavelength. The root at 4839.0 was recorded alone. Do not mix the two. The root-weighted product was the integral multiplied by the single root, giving 174.9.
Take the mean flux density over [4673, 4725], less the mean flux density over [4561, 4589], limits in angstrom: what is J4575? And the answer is 0.1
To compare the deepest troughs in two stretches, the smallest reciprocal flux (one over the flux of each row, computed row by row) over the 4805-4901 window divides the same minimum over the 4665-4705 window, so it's 0.99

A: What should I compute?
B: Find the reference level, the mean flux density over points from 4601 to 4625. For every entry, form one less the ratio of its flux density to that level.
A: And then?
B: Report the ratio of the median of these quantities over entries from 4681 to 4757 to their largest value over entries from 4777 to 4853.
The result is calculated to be 0.0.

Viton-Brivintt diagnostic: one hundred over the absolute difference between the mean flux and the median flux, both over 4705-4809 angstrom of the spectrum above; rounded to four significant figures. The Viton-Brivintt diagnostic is 2047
